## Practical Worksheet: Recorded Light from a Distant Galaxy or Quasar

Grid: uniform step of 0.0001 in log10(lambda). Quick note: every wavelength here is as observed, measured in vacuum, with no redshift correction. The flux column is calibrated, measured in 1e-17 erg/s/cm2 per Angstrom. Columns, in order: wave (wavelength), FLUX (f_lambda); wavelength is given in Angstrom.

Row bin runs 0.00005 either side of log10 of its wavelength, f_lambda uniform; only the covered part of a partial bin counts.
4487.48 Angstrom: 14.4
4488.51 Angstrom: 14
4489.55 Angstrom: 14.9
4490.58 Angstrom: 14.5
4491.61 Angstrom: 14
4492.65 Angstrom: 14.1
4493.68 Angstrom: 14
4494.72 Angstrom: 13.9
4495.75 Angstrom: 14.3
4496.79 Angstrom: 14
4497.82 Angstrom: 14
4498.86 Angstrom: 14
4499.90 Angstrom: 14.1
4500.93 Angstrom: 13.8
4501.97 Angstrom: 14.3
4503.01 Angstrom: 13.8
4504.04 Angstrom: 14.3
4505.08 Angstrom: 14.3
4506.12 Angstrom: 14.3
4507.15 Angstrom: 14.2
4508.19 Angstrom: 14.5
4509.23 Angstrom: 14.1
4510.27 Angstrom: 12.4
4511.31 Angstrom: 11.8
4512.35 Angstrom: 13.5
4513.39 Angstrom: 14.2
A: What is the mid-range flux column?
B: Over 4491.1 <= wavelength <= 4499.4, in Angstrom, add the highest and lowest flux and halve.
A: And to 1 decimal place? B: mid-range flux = 14.1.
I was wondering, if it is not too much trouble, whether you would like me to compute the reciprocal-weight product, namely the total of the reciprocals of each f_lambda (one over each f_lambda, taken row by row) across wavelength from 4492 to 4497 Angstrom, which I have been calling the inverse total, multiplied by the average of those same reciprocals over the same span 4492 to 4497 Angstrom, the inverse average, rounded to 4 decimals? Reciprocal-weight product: 0.0253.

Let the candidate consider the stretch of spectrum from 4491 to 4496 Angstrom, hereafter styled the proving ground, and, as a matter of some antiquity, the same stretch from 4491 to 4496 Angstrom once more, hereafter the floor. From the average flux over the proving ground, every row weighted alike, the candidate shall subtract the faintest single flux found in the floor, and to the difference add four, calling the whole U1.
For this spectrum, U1 4.16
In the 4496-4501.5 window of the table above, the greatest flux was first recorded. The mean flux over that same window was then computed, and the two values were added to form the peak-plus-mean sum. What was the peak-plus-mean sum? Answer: 28.1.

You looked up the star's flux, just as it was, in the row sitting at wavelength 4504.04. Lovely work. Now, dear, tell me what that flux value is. 14.3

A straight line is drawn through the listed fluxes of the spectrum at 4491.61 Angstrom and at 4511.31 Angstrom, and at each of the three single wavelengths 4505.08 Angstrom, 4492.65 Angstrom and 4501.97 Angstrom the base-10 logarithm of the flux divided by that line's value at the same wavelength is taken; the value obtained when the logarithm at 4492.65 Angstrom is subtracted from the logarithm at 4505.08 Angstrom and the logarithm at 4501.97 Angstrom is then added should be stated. 0.10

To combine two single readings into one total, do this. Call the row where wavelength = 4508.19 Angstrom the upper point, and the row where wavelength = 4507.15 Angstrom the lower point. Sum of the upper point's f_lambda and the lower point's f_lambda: 28.7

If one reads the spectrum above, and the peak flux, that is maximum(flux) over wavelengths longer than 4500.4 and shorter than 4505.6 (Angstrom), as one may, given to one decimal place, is 14.3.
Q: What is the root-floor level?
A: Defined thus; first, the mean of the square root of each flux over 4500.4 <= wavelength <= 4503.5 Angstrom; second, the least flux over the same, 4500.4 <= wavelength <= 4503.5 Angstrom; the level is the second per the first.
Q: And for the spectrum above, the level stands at 3.69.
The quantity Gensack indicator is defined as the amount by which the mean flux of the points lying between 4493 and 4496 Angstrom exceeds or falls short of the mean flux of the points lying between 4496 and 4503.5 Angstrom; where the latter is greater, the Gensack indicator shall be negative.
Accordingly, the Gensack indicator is 0.07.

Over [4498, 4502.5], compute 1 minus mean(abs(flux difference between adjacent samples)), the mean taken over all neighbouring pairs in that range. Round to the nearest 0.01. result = 0.70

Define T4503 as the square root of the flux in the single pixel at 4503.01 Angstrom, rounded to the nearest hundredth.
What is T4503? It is 3.71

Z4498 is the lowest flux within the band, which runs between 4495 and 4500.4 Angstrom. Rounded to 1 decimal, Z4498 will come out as 14.0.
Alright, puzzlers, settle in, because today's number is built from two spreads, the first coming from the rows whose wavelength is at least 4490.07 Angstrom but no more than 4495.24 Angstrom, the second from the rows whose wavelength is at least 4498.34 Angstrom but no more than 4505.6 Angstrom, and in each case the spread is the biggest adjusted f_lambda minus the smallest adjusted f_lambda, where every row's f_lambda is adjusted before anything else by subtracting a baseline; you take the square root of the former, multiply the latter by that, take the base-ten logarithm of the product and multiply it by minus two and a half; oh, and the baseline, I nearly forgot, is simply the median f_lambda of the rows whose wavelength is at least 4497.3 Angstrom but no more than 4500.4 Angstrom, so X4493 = 1.0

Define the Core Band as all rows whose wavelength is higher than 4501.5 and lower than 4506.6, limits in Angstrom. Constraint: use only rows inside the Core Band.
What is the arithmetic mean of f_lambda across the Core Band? 14.2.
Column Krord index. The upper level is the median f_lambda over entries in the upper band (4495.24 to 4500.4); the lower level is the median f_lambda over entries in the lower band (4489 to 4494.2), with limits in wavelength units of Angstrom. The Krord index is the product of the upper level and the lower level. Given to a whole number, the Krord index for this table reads 197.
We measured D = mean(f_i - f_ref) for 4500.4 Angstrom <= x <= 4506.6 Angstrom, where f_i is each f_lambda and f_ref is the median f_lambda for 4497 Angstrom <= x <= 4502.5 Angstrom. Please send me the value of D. 0.13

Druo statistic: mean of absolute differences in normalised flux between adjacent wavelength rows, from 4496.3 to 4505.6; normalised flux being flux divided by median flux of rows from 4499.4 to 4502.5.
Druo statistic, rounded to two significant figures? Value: 0.017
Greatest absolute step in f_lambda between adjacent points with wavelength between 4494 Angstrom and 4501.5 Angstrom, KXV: 0.40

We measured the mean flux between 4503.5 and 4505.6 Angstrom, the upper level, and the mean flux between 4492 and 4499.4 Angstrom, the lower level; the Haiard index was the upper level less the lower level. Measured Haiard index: 0.3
